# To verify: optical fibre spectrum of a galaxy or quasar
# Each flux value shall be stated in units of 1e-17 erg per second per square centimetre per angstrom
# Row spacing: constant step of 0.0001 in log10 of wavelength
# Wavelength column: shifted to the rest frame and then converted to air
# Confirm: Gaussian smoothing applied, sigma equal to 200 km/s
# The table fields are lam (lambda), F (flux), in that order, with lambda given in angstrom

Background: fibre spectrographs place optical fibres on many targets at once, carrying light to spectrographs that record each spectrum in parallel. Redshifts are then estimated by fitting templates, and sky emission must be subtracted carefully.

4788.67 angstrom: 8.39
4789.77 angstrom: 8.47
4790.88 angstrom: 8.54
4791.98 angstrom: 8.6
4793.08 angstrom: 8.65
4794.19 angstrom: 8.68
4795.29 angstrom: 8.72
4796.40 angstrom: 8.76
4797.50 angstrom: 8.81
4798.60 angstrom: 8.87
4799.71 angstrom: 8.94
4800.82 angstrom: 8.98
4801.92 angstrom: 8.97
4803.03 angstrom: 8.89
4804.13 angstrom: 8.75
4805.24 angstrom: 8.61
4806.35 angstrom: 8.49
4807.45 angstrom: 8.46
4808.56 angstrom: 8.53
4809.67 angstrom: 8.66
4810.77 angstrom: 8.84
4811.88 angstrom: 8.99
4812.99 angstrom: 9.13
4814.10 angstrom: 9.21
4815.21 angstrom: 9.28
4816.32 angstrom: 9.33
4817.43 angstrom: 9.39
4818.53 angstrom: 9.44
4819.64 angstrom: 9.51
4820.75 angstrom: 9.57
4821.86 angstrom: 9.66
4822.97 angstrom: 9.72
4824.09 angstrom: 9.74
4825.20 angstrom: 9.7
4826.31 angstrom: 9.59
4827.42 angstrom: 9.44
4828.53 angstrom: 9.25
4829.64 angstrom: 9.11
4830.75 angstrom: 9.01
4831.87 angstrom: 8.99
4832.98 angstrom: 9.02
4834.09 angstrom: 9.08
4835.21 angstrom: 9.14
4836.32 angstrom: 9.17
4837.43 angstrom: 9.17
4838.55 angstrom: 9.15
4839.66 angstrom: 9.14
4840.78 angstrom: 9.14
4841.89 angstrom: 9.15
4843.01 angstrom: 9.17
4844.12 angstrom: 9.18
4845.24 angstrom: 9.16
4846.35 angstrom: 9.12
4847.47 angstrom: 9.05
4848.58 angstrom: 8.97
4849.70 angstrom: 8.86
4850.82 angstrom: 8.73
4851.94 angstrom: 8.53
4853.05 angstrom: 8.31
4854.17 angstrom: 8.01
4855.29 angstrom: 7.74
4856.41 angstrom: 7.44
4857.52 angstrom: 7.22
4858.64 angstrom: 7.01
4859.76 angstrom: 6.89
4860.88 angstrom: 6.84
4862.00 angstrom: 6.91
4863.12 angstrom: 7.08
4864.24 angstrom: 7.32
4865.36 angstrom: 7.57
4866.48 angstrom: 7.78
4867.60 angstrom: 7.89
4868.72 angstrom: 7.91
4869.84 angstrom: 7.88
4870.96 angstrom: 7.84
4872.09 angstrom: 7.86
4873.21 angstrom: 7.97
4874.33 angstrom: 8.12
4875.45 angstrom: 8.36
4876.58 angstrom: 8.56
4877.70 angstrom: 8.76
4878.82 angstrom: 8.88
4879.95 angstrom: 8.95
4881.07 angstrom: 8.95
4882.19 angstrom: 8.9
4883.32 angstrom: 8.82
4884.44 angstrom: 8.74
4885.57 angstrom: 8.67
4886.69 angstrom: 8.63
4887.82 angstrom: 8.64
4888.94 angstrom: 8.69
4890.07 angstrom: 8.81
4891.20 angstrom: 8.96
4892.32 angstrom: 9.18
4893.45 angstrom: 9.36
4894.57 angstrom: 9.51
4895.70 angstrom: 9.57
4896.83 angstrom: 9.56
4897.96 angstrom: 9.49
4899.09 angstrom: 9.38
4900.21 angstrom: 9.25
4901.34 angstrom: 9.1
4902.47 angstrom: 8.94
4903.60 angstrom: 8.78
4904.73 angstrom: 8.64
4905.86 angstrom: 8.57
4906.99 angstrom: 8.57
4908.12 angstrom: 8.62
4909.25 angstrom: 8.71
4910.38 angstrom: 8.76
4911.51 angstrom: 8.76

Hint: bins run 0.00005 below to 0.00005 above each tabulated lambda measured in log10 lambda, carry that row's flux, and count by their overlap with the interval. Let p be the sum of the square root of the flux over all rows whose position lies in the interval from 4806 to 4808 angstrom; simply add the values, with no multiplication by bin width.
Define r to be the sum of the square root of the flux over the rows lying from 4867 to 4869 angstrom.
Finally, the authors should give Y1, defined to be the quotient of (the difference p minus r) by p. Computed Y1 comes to 0.03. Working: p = 5.8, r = 5.62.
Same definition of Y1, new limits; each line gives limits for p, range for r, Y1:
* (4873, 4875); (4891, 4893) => -0.06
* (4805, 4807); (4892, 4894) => -0.04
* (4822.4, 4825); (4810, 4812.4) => 0.04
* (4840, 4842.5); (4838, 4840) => 0.00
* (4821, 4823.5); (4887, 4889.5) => 0.05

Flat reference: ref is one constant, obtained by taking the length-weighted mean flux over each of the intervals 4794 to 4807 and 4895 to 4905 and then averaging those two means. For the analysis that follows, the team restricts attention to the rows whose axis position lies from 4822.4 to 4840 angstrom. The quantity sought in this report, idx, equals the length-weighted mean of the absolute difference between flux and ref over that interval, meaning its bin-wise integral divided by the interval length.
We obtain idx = 0.28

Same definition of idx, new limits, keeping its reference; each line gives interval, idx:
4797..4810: 0.25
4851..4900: 0.82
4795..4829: 0.35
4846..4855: 0.38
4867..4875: 1.07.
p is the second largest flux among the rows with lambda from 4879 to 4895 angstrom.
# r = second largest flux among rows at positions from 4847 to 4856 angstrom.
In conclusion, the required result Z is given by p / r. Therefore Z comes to 1.04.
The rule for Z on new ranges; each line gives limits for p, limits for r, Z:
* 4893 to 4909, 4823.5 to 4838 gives 0.99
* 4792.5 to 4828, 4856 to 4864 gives 1.35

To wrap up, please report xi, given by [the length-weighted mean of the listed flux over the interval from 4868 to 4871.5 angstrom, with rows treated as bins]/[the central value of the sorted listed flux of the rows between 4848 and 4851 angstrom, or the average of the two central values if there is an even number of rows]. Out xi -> 0.89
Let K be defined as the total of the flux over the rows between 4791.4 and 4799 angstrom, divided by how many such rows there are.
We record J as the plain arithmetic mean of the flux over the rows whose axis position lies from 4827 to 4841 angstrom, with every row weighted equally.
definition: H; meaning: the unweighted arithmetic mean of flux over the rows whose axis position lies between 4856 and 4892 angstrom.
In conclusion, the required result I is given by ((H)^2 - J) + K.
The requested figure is 65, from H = 8.1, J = 9.1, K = 8.73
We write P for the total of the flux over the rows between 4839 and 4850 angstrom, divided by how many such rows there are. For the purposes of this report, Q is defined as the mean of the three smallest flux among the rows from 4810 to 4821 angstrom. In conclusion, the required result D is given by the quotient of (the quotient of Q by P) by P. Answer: 0.109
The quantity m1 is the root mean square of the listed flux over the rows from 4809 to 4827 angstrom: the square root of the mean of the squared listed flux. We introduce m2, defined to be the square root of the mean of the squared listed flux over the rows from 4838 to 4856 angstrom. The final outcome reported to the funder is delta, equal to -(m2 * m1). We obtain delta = -83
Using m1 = 9.4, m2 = 8.85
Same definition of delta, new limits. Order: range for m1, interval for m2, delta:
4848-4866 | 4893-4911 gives -70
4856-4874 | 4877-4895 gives -67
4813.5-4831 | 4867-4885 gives -79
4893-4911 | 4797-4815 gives -80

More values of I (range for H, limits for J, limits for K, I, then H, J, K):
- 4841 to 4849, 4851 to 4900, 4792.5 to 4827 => 84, 9.1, 8.3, 9.06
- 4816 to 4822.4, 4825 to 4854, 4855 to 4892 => 89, 9.5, 9.1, 8.08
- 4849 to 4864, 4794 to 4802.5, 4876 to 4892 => 59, 7.7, 8.8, 8.78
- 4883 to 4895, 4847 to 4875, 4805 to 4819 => 81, 8.9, 7.8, 8.95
